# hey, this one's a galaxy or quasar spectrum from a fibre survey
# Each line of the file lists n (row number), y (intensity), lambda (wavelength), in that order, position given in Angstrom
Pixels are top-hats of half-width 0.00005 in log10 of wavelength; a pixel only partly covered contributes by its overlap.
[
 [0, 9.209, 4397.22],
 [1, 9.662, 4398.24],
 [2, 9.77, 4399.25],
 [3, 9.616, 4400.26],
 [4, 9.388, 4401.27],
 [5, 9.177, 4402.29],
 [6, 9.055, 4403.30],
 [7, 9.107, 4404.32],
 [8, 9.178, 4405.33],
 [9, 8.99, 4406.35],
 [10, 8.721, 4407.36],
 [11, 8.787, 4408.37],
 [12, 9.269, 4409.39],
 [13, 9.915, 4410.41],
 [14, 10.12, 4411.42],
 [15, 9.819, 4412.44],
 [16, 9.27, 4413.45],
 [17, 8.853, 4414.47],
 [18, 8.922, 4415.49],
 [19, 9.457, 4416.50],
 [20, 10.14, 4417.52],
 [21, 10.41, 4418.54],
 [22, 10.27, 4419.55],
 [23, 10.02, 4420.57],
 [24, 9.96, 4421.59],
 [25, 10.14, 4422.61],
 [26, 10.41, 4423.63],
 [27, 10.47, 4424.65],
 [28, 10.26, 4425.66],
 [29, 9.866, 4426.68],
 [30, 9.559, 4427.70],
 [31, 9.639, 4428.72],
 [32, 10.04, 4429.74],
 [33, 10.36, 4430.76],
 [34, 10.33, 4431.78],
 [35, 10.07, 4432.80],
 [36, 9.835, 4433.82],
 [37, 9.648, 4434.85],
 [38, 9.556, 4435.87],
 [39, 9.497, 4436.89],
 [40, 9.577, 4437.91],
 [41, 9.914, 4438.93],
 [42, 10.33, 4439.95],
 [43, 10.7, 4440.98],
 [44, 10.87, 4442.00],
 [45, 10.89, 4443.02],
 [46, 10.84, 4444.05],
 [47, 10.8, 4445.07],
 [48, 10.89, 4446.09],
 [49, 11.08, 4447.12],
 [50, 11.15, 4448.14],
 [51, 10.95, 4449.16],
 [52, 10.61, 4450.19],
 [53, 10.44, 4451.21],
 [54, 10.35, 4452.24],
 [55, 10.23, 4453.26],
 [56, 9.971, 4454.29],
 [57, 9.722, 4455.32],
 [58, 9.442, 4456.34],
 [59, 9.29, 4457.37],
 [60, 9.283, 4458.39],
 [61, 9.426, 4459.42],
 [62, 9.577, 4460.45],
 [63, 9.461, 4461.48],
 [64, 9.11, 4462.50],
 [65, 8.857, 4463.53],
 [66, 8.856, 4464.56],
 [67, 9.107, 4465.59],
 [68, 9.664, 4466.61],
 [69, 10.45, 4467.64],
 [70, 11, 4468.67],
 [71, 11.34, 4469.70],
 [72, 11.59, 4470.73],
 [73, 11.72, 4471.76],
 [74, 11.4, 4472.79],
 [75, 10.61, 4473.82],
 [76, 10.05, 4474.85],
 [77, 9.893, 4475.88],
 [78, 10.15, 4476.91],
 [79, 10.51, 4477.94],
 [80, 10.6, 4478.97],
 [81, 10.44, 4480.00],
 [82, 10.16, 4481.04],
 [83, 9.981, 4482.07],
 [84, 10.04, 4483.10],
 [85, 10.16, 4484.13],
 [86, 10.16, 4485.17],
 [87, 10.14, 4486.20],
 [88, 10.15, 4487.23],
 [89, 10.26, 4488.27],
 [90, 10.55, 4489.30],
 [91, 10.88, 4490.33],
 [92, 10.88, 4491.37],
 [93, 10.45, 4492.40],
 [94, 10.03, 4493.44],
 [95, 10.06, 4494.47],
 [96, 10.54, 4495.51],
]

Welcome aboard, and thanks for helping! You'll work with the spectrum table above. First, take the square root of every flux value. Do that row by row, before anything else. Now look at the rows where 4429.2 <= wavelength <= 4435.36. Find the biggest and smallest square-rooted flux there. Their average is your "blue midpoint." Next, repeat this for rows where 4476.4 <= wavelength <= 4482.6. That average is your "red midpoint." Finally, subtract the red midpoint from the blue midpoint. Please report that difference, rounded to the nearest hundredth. -0.05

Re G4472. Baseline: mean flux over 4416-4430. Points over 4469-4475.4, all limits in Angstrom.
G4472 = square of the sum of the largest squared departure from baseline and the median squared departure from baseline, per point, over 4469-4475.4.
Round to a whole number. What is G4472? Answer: 21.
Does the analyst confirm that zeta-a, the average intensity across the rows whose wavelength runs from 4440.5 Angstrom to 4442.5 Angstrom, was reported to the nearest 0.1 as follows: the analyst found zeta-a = 10.8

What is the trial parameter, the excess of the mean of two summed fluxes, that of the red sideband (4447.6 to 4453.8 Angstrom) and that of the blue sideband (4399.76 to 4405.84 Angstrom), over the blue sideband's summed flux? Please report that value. 4.1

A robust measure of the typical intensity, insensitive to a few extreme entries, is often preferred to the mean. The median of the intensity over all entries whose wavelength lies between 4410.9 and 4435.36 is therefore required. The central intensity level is 10.03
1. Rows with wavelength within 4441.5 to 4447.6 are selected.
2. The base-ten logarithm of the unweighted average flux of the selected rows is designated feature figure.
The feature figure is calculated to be 1.04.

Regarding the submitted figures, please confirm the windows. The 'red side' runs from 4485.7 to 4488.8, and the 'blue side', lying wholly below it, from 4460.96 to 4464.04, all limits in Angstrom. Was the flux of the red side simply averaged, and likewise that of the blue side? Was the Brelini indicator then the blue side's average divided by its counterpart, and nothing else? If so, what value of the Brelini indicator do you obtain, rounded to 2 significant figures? 0.90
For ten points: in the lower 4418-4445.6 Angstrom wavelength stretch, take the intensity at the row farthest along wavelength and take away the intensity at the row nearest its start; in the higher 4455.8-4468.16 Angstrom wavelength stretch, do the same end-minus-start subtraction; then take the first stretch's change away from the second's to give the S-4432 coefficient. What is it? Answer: 0.6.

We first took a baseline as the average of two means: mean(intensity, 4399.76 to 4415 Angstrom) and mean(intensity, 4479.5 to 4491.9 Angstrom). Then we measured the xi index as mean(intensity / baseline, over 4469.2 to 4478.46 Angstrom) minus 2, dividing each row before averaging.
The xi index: -0.90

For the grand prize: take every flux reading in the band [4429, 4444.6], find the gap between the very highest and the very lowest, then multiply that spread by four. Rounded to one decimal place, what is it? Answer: 5.6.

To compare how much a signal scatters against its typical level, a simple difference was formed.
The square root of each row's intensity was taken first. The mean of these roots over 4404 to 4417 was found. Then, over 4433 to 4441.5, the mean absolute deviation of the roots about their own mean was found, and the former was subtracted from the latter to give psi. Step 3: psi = -2.99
